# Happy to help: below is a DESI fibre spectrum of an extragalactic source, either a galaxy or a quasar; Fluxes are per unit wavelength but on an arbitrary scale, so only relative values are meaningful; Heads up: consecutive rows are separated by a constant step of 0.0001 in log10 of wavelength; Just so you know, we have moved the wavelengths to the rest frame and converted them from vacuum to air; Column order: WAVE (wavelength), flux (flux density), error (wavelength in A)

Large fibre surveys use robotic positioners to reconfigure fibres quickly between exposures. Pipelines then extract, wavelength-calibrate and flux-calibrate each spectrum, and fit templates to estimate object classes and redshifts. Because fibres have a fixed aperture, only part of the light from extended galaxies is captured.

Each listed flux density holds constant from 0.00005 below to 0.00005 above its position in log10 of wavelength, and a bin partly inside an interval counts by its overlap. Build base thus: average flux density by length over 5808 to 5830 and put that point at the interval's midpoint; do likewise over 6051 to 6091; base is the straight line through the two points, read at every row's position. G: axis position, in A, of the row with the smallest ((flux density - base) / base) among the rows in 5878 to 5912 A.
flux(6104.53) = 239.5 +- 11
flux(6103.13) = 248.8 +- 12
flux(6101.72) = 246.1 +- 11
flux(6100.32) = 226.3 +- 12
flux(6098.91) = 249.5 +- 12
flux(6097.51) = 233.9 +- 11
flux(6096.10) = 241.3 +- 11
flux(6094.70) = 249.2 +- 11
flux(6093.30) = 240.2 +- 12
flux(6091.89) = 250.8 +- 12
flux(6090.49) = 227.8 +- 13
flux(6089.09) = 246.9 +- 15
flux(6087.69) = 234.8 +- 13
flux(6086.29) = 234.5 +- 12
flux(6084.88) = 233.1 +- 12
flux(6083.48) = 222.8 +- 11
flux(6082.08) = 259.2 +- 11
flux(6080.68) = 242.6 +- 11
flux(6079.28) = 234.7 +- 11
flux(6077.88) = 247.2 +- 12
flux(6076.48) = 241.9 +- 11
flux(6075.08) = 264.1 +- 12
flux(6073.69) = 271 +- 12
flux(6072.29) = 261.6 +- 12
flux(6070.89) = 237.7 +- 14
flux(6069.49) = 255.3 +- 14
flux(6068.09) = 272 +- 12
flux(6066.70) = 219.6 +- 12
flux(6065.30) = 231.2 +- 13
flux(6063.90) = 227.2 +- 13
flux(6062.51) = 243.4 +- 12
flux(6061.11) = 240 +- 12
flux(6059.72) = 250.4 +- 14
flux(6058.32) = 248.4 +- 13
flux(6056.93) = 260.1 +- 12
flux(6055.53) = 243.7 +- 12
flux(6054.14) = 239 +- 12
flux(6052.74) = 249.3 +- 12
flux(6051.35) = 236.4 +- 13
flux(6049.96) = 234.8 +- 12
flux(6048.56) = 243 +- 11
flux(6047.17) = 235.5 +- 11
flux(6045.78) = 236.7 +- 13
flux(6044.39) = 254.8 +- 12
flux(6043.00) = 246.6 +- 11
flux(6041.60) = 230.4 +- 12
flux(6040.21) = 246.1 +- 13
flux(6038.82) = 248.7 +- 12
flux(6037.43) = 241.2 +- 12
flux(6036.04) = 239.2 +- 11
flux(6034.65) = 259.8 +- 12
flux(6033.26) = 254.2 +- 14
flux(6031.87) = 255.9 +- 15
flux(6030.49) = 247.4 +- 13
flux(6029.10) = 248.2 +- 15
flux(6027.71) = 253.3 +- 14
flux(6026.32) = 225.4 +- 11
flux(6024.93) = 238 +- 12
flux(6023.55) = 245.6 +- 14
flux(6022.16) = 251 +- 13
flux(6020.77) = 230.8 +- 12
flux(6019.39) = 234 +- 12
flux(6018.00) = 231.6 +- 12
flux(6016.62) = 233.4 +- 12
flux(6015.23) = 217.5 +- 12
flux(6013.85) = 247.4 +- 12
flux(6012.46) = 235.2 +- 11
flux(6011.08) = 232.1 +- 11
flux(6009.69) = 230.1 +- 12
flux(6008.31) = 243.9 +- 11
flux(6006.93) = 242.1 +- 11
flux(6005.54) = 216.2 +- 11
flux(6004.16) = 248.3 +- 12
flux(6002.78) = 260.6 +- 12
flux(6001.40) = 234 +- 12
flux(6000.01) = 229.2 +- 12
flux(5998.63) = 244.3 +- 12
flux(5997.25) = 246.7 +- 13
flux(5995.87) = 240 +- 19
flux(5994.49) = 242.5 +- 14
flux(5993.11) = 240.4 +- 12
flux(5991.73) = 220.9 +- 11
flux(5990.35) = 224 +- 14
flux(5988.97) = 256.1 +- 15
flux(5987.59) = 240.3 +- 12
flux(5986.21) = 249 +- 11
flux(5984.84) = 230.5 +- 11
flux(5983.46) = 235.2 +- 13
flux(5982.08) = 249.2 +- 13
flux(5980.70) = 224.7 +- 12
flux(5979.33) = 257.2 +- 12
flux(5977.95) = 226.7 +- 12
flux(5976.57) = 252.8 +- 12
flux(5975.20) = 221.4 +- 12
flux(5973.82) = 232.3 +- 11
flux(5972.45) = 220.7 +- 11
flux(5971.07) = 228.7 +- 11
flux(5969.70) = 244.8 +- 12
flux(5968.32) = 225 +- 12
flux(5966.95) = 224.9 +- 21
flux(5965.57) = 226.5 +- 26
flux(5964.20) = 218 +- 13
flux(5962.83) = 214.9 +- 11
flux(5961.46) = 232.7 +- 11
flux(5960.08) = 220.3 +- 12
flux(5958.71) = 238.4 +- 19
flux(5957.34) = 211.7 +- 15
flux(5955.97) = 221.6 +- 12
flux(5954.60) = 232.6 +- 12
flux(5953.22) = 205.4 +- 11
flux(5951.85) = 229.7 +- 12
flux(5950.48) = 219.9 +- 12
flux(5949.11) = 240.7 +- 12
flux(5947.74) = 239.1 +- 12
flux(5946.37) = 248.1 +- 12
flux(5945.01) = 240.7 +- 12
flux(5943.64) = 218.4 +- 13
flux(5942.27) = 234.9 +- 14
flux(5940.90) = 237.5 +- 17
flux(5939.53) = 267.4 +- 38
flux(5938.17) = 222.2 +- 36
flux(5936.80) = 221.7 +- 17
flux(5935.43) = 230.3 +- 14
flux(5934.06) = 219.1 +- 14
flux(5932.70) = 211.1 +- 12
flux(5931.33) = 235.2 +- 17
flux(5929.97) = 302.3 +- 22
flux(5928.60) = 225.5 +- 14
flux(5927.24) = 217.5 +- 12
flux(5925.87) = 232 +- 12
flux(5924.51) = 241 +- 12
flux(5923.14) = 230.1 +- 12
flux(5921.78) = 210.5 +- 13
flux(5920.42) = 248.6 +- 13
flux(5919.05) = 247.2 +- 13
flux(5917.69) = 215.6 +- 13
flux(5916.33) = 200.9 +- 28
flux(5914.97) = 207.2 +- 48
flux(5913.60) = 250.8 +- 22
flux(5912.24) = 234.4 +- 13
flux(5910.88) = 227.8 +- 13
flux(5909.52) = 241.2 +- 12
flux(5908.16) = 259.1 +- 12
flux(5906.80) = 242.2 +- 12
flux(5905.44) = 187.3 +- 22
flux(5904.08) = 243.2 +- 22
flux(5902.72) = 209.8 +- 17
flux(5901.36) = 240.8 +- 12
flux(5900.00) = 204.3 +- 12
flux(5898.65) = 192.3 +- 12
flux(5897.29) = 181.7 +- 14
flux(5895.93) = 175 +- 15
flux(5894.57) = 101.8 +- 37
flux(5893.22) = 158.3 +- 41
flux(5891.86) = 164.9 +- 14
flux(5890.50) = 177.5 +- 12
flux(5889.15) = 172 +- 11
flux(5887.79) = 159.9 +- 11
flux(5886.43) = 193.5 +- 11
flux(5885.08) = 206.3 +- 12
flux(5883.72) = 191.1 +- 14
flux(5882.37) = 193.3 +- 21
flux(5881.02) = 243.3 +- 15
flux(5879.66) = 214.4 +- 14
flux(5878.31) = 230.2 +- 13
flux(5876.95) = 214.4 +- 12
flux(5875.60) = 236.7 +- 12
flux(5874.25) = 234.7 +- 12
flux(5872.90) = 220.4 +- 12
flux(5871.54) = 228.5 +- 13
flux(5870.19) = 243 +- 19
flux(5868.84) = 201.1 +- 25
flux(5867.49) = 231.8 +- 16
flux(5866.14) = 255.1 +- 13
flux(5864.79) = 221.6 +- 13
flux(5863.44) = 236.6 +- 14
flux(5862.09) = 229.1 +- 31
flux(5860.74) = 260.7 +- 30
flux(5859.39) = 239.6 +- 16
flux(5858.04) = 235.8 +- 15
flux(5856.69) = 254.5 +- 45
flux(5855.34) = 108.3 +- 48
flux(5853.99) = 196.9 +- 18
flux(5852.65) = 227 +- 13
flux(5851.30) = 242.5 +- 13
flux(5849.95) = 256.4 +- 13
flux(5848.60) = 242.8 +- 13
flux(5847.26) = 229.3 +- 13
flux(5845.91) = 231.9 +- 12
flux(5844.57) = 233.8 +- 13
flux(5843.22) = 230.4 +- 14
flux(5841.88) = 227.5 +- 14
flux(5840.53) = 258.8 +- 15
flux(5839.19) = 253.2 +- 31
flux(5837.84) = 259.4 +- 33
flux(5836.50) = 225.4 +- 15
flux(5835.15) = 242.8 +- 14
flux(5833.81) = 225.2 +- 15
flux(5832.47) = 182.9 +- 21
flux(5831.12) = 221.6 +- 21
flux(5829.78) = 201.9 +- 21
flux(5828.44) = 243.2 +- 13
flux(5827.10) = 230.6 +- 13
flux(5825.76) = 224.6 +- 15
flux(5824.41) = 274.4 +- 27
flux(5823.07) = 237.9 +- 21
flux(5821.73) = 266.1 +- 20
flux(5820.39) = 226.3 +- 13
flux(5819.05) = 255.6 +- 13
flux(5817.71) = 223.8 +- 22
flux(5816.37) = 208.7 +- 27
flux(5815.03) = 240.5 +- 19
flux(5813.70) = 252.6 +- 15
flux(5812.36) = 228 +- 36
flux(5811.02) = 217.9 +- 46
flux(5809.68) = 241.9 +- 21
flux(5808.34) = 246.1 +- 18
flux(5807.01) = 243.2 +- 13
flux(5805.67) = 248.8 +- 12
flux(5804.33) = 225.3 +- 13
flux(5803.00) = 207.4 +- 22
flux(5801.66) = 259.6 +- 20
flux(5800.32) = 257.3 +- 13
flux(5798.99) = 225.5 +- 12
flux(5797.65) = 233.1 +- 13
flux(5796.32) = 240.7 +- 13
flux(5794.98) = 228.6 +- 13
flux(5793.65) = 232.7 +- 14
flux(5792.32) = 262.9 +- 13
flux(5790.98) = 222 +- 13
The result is 5894.57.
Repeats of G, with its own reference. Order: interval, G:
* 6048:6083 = 6066.70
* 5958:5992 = 5962.83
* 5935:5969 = 5953.22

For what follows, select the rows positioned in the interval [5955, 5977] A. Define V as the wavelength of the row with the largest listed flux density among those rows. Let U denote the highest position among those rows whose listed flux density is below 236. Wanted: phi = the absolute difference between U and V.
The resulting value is 1.4 A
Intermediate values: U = 5975.20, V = 5976.57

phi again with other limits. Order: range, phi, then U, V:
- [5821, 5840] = 12.1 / 5836.50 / 5824.41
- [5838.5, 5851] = 6.7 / 5847.26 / 5840.53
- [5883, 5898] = 12.2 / 5897.29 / 5885.08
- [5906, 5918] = 9.5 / 5917.69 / 5908.16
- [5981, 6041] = 23.5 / 6026.32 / 6002.78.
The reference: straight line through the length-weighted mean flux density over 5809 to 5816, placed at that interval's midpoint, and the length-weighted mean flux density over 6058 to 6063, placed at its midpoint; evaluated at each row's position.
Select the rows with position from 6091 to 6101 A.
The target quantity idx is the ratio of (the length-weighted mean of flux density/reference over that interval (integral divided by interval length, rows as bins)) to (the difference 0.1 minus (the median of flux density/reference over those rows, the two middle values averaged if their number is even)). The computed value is -1.11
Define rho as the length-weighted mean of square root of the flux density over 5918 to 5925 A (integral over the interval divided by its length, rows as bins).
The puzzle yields 15.3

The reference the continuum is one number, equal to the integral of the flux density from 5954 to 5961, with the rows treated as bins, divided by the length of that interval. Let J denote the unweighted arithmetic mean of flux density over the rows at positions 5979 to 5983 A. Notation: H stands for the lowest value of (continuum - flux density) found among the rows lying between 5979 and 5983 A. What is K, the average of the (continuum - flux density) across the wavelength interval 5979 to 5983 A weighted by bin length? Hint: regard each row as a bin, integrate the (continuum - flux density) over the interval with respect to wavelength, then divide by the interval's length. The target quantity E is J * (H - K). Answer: -3701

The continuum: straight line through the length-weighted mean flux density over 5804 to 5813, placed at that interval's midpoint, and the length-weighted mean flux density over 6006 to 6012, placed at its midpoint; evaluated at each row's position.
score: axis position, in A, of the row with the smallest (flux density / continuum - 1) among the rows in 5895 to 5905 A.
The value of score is 5895.93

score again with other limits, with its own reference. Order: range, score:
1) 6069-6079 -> 6070.89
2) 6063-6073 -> 6066.70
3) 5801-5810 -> 5803.00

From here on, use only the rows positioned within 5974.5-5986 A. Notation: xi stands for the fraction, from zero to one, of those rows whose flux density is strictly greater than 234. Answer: 0.50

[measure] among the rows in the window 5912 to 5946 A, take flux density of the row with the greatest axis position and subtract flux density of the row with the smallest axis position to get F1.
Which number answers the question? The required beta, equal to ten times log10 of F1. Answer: 8.0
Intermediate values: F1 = 6.3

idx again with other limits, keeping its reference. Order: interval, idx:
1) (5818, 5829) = -1.13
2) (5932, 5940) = -1.15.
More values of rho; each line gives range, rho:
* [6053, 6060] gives 15.7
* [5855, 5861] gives 14.8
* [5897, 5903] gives 14.4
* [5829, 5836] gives 14.7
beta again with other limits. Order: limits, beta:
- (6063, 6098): 8.3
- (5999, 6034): 14.0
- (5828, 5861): 12.4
